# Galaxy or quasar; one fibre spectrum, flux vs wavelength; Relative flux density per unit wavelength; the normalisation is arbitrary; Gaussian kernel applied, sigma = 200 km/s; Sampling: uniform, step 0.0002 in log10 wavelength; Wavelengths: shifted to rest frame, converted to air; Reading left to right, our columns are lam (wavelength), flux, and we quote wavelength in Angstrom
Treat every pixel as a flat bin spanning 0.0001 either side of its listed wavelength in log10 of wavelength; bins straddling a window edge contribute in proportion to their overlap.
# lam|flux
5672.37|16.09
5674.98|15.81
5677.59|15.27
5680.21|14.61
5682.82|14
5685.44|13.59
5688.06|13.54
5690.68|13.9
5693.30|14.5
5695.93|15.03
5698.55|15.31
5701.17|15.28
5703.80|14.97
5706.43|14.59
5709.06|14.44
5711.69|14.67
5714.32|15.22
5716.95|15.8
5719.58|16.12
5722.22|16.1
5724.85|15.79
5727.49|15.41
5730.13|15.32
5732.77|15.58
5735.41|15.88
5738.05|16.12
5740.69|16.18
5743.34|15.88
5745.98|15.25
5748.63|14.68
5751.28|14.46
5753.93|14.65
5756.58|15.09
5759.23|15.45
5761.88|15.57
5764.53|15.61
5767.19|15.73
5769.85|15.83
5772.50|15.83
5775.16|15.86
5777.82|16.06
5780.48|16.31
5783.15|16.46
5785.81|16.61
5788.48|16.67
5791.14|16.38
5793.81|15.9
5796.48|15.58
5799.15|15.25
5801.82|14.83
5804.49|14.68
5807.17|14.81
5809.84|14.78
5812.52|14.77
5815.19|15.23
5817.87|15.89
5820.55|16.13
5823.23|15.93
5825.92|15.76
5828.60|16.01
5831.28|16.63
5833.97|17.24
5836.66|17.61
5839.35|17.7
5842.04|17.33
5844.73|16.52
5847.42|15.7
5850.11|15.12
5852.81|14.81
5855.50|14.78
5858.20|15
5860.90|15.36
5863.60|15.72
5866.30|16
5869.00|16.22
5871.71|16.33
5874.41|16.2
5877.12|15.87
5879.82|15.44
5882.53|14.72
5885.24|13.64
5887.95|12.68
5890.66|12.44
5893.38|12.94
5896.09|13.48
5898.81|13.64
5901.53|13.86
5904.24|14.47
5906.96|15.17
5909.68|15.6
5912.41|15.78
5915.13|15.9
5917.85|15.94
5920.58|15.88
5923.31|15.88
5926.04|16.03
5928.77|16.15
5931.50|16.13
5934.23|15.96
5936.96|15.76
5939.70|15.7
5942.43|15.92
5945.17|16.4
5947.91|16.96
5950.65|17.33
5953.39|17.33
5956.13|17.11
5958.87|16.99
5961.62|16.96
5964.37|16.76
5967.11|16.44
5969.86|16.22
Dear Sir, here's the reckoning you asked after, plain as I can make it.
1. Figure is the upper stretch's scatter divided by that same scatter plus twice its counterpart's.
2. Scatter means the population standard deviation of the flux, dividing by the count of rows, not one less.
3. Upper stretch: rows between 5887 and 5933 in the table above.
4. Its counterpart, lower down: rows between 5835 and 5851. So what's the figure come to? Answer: 0.40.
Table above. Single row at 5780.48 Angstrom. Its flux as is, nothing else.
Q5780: 16.31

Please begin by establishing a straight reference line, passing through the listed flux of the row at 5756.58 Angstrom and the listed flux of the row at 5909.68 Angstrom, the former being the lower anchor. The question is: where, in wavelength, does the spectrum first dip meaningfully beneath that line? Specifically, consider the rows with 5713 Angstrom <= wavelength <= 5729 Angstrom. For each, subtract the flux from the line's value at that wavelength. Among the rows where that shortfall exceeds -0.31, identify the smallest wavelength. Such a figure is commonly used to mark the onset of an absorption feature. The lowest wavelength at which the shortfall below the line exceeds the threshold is 5714.32 Angstrom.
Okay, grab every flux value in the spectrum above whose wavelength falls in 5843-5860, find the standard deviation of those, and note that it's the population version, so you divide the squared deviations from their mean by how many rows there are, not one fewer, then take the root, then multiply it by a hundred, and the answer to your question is 62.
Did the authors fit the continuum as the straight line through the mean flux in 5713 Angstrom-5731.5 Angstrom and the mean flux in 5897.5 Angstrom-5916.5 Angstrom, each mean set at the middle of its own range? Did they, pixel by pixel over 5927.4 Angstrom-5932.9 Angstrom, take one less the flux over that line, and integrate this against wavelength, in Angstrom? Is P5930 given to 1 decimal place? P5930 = -0.5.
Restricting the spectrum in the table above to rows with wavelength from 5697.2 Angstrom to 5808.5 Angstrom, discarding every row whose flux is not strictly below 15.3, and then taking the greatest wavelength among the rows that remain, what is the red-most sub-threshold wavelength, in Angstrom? 5807.17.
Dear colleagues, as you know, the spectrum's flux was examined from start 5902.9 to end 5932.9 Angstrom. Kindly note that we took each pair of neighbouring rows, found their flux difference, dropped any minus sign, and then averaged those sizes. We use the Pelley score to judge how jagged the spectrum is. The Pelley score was 0.18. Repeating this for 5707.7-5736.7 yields 0.30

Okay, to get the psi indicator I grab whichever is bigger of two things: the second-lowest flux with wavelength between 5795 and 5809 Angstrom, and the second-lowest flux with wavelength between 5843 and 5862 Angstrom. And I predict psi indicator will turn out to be 14.8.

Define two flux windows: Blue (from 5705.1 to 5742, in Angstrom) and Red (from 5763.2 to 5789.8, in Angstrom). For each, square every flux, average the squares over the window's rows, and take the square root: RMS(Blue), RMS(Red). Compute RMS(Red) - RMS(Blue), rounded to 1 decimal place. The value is 0.6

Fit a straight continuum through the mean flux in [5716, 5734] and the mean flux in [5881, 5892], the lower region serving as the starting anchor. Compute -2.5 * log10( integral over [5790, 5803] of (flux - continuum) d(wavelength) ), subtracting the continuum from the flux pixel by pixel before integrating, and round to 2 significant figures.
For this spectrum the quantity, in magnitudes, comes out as -2.7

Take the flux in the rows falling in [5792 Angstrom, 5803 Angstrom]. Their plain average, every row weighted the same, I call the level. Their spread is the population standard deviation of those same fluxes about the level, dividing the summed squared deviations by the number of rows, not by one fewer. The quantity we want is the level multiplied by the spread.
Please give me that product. 6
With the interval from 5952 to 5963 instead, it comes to 2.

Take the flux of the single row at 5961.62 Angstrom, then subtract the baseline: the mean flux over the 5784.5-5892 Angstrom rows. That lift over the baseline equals 1.4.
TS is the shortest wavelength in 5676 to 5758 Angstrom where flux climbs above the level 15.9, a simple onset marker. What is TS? 5719.58 Angstrom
